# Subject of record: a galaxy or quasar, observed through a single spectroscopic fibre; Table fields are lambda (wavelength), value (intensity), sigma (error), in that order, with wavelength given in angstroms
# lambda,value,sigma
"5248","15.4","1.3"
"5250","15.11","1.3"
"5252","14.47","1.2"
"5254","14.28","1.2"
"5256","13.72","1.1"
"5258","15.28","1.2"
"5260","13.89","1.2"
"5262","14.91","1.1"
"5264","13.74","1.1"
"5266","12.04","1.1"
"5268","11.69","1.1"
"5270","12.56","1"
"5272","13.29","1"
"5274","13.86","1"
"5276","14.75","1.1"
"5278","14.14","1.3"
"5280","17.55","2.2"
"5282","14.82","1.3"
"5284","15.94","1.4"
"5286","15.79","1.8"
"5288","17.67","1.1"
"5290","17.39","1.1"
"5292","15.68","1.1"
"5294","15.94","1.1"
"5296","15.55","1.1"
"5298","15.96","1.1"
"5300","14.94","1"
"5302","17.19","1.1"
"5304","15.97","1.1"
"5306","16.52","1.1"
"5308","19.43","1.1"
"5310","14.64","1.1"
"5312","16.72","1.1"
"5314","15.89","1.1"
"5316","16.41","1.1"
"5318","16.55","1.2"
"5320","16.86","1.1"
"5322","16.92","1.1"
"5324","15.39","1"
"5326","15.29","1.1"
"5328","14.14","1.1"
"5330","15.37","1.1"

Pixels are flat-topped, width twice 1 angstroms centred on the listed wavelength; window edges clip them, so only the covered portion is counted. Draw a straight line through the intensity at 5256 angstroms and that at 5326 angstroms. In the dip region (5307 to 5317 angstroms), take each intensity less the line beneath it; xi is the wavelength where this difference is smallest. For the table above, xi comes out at 5310 angstroms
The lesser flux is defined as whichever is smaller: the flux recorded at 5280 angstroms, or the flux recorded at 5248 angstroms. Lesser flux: 15.4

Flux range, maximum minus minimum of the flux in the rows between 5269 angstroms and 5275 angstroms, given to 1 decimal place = 1.3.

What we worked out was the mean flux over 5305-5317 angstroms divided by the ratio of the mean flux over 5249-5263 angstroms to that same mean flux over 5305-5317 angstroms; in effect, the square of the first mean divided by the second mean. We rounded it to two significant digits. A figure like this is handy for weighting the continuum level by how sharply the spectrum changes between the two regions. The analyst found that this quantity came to 19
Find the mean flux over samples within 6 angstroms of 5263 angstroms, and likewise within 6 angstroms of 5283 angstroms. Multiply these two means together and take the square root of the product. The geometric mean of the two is 14.7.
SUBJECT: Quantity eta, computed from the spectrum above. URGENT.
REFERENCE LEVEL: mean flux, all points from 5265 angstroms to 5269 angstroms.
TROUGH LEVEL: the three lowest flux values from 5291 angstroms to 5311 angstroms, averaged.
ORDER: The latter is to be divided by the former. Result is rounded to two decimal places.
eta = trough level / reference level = 1.27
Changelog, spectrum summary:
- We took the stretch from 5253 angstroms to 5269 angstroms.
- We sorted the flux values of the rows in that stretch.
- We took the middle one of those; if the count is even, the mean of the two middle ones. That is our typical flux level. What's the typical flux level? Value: 13.8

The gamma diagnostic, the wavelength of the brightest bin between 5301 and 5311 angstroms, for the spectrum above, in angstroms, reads 5308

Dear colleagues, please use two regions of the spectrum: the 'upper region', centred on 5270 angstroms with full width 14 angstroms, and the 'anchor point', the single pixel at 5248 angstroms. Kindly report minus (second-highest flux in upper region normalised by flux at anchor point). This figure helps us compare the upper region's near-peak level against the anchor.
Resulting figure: -0.90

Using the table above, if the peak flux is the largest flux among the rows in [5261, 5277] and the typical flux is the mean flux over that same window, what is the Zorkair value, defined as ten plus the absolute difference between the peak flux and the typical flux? 11.6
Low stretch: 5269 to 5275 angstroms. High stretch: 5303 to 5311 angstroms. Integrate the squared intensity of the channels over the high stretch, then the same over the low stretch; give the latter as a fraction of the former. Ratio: 0.47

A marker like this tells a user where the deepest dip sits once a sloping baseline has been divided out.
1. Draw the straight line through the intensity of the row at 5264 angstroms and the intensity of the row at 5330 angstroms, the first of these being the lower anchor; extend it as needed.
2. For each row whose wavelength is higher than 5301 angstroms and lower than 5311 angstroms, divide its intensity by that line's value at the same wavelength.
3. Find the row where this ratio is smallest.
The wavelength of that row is 5310 angstroms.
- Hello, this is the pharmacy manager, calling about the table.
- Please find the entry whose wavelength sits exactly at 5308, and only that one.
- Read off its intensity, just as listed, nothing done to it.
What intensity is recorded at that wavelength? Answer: 19.43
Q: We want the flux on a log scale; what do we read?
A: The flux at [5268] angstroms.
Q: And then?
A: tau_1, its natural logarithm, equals 2.459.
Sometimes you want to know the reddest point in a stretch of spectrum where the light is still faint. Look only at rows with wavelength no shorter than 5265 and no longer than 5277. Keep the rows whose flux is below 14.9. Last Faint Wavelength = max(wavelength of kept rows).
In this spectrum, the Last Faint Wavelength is 5276 angstroms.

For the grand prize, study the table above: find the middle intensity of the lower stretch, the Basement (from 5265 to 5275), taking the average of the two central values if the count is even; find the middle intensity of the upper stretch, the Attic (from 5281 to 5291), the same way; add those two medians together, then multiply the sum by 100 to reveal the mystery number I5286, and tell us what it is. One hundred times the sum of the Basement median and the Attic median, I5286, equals 2850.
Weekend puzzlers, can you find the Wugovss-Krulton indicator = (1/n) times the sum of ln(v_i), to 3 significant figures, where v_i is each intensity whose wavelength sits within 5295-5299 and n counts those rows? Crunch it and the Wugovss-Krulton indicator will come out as 2.76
